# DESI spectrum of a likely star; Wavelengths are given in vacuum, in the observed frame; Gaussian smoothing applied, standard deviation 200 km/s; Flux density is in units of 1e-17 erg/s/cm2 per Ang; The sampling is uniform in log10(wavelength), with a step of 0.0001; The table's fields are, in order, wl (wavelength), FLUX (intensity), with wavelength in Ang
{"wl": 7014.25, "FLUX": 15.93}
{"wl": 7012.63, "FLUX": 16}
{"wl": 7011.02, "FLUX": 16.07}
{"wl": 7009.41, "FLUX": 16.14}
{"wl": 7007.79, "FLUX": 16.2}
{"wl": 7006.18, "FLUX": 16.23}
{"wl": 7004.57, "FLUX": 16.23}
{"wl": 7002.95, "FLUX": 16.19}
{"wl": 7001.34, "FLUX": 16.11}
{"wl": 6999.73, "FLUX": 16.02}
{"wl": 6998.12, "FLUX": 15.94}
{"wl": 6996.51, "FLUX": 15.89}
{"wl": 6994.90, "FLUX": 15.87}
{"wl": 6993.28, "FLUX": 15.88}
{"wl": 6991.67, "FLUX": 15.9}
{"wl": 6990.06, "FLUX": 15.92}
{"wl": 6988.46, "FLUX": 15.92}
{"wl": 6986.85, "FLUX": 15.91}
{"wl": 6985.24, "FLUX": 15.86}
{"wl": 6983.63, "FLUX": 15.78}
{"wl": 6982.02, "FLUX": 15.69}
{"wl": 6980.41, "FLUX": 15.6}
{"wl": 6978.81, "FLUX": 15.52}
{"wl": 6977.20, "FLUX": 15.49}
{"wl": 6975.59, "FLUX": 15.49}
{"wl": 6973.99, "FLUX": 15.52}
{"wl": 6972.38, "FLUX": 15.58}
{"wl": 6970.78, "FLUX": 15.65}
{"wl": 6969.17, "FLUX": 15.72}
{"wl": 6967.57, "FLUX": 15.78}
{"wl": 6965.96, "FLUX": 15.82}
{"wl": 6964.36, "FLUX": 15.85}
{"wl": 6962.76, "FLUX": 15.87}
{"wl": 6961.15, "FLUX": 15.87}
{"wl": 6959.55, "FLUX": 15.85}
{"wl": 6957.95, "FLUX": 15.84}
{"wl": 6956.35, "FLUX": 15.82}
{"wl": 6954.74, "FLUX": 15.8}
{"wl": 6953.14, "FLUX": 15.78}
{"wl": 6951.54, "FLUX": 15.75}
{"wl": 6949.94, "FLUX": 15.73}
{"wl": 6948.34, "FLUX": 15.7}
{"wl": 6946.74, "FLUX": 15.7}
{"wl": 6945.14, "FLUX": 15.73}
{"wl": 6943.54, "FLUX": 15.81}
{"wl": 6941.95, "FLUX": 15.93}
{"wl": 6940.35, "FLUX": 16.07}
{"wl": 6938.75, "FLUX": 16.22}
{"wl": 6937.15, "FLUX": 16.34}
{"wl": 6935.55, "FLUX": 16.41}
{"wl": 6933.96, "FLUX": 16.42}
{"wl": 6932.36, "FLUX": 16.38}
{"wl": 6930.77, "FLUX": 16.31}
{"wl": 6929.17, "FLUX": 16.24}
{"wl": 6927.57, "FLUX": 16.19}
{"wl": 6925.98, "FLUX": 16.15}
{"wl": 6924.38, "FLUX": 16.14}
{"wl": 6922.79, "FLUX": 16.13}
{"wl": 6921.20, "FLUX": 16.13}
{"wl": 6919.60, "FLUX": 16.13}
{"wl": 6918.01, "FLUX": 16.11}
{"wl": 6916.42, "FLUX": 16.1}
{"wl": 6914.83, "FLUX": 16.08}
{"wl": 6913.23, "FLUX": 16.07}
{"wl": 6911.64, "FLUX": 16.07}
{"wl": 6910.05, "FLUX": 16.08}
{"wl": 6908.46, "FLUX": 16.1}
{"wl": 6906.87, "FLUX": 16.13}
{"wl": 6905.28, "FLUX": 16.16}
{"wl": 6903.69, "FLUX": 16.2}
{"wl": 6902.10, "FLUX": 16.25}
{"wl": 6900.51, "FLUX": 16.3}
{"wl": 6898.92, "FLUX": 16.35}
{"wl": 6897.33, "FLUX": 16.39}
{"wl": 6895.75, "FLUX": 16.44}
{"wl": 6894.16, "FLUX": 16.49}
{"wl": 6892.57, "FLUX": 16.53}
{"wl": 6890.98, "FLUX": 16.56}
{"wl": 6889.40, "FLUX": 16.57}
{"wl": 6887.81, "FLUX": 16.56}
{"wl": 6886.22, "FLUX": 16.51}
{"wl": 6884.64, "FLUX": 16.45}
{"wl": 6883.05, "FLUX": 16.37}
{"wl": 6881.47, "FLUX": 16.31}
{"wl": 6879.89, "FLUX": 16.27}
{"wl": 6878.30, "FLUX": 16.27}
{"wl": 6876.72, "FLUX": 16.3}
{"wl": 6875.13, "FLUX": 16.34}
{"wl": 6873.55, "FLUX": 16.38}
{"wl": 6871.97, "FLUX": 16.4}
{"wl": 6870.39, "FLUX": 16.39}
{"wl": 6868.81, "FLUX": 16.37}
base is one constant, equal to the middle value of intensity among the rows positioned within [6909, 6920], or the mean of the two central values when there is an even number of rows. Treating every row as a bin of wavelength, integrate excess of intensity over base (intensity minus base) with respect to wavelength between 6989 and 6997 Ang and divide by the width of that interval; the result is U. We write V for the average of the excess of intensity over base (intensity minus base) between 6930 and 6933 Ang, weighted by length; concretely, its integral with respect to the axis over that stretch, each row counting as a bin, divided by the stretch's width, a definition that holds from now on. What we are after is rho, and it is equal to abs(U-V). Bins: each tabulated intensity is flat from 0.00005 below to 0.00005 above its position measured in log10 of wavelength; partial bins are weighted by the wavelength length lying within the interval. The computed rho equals 0.45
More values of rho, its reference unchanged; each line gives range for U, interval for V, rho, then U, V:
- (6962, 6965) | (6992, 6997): 0.02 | -0.22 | -0.20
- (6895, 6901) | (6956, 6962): 0.53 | 0.29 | -0.23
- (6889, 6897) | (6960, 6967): 0.66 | 0.43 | -0.23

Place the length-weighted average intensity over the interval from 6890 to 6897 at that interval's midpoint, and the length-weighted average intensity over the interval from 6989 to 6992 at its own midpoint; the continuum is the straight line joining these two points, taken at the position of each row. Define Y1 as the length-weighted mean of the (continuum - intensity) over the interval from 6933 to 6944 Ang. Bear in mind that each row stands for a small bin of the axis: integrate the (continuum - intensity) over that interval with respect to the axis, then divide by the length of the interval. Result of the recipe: 0.07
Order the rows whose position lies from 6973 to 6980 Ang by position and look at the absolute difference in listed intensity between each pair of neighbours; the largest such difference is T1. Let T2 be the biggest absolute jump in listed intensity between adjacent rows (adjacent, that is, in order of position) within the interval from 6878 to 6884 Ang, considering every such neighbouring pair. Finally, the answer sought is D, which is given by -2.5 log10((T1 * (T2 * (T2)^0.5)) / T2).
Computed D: 5.3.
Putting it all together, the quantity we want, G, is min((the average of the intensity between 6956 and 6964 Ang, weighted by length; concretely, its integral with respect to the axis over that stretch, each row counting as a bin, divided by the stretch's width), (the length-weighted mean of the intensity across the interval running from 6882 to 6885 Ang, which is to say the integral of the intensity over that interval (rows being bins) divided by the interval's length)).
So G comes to 15.9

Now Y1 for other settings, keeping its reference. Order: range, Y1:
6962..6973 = 0.34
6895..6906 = 0.18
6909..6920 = 0.30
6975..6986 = 0.38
